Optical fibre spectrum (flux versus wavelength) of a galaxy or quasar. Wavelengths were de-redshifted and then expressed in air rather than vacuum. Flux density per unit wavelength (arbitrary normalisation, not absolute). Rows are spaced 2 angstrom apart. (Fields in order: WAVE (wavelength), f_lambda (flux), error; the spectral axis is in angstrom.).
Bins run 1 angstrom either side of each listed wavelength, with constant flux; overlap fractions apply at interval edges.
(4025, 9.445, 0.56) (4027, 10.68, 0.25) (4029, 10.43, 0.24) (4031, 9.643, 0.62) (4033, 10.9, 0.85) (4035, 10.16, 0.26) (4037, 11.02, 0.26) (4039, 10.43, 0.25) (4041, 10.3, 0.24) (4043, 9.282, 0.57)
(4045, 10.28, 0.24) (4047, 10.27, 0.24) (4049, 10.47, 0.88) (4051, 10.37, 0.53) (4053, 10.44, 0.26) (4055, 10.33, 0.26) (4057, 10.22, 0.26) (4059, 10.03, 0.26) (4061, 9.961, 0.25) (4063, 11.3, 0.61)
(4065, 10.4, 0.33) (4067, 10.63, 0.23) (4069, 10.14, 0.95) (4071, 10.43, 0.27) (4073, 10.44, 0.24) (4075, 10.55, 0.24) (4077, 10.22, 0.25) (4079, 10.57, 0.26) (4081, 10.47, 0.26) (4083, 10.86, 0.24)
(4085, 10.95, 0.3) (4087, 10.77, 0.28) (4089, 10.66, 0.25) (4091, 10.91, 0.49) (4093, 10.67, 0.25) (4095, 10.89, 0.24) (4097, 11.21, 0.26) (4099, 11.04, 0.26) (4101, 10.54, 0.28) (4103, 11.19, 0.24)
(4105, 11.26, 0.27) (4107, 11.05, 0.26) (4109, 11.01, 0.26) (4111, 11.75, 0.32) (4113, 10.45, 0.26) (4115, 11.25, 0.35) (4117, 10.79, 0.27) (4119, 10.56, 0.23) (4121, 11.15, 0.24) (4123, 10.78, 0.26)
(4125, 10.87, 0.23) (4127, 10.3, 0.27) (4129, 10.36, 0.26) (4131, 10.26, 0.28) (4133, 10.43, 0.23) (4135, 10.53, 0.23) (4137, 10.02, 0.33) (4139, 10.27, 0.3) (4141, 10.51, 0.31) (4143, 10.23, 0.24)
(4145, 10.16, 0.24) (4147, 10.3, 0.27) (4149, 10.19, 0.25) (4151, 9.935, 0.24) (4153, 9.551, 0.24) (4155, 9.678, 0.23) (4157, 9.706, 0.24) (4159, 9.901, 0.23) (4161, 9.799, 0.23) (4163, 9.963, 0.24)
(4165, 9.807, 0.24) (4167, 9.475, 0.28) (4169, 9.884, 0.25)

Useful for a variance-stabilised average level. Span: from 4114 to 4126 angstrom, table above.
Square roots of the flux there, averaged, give 3.301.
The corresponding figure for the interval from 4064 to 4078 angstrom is 3.225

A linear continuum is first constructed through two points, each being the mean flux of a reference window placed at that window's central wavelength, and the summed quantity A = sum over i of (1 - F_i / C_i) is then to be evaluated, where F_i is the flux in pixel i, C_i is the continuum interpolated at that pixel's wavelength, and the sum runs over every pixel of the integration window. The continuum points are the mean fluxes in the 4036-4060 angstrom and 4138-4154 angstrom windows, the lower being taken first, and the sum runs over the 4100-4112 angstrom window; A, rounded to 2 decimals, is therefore -0.55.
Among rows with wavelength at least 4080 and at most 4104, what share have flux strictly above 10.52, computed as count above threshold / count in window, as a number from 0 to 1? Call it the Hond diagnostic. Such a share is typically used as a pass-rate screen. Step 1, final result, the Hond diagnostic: 0.92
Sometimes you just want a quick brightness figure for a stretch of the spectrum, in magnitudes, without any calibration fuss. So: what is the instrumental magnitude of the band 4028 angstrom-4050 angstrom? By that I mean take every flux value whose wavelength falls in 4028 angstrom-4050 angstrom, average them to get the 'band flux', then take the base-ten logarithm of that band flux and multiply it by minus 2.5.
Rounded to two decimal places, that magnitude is -2.53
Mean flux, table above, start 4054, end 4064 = 10.37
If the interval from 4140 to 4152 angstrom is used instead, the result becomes 10.22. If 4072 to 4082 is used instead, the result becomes 10.45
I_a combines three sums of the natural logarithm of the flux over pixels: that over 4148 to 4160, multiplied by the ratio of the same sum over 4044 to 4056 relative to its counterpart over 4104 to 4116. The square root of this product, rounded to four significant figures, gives 3.648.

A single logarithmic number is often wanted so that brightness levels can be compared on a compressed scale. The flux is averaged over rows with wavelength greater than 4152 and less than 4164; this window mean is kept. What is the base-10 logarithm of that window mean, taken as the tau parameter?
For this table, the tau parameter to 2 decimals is 0.99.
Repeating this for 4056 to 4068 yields 1.02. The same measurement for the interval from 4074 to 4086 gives 1.03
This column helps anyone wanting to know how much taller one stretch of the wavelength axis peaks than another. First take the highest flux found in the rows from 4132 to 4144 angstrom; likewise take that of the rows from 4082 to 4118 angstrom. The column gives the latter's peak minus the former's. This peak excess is 1.2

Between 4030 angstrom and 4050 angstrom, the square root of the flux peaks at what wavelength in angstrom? 4037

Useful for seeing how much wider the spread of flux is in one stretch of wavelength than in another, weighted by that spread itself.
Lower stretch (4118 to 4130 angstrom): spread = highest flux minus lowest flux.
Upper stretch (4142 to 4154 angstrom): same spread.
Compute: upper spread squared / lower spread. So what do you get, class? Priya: 0.7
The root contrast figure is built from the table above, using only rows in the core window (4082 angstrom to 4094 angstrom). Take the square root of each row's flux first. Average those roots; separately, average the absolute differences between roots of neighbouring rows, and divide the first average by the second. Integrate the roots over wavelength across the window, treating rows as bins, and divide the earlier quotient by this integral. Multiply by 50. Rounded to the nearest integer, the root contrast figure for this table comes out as 157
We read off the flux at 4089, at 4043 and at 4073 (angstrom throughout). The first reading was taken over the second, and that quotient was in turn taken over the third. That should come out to 0.110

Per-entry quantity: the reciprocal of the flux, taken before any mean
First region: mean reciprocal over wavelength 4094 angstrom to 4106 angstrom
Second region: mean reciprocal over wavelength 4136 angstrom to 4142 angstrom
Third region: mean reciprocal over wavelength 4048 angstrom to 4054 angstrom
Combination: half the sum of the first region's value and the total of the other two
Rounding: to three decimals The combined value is 0.142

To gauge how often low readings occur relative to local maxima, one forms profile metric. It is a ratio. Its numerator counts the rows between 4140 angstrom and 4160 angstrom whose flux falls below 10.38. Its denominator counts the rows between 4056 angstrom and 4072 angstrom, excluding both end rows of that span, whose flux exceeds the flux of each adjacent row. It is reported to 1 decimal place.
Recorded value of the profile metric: 4.5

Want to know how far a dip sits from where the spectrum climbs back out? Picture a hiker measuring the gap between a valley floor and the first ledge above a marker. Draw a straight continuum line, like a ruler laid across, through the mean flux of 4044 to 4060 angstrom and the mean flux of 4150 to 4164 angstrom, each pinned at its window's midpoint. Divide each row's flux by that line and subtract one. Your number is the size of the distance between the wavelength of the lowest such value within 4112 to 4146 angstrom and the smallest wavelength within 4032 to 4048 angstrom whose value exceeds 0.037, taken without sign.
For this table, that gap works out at 104 angstrom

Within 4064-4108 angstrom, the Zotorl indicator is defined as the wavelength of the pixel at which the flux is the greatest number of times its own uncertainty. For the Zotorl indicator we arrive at 4103 angstrom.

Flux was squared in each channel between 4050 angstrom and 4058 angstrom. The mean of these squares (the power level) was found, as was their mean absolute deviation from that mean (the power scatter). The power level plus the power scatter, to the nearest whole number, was 108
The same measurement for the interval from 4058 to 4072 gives 115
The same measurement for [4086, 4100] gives 122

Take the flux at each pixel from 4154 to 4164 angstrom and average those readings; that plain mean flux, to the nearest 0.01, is 9.81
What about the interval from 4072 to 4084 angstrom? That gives 10.52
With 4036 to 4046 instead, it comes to 10.26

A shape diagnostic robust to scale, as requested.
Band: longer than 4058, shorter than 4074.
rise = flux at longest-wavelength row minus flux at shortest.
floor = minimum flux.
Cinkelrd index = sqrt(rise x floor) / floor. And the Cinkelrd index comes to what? 0.20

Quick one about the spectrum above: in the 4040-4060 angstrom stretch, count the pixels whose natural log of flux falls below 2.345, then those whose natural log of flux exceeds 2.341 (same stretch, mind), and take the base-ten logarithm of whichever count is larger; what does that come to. 0.90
